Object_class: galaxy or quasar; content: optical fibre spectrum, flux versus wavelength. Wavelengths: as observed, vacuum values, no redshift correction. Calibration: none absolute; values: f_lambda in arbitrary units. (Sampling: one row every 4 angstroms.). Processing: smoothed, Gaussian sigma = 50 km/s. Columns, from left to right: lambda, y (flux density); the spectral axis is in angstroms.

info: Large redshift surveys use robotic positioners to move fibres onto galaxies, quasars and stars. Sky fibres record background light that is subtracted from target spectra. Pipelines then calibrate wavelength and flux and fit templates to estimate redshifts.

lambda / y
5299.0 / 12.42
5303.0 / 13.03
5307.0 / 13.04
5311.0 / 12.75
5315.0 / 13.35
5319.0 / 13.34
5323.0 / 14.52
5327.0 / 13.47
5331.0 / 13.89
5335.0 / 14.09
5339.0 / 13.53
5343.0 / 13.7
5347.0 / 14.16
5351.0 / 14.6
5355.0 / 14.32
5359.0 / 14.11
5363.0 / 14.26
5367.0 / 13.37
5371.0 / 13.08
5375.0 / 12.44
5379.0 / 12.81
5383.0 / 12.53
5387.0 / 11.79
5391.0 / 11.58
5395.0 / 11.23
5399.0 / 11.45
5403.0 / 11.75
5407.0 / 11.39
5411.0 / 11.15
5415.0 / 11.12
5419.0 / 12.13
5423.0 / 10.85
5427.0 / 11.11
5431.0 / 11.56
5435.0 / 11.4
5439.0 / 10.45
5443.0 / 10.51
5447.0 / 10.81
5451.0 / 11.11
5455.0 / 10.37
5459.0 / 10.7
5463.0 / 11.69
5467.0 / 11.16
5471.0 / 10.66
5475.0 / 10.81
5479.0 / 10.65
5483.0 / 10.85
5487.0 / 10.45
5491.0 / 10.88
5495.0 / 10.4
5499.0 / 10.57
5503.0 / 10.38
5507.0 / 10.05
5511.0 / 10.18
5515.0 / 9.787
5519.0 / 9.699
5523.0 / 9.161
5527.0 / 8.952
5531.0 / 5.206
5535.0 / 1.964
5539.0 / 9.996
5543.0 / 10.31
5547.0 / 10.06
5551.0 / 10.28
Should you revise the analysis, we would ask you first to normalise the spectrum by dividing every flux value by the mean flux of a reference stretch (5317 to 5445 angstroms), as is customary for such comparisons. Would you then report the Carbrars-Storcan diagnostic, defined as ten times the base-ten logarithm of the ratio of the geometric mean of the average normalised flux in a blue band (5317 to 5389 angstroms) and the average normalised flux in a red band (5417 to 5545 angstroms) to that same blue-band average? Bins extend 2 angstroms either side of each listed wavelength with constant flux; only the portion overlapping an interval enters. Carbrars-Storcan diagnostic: -0.63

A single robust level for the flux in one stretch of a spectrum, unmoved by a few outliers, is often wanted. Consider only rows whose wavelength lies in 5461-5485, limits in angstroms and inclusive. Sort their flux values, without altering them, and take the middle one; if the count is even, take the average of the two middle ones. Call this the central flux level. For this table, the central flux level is 10.8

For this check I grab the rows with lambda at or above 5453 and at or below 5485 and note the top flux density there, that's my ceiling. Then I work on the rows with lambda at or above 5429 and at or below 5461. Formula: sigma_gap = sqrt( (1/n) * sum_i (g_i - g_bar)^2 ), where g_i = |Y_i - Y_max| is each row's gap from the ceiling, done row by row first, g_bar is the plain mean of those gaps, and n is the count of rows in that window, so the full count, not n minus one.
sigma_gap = 0.42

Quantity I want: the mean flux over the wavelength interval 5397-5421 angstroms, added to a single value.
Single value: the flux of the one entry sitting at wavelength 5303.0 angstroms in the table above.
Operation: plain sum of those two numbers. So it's 24.5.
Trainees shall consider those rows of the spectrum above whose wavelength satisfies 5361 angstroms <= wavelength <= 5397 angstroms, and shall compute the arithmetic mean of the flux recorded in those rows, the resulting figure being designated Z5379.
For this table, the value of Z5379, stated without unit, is 12.6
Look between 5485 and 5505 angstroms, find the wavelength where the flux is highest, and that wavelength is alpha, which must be 5491.0 angstroms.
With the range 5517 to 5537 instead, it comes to 5519.0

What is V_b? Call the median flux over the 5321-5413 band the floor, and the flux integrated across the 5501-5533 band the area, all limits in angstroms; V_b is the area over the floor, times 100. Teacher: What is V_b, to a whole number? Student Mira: 2196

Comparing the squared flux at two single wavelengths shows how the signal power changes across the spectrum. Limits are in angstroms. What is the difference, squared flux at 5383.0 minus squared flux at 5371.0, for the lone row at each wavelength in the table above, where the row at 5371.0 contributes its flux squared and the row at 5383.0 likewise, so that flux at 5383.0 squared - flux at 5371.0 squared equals -14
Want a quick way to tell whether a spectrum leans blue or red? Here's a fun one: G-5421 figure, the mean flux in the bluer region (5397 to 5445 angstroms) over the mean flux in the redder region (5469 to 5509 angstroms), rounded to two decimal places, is 1.06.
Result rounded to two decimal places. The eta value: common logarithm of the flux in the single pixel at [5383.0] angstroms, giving 1.10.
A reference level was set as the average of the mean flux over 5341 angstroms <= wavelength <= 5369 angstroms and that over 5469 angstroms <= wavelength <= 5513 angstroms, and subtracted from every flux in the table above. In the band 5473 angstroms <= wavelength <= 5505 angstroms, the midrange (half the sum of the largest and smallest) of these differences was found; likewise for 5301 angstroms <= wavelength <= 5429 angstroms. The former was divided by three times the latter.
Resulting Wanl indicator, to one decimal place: -1.3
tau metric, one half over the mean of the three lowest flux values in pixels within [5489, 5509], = 0.0487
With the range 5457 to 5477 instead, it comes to 0.0466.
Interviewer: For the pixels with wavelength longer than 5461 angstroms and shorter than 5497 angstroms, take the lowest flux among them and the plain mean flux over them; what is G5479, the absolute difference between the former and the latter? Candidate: 0.4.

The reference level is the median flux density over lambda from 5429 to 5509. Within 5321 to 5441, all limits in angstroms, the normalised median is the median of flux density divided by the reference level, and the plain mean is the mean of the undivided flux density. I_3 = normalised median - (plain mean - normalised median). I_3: -10.3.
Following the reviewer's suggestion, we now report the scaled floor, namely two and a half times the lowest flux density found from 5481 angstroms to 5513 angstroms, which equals 25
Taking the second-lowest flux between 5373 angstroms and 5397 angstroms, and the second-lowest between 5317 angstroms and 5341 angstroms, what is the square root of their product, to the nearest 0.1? 12.5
